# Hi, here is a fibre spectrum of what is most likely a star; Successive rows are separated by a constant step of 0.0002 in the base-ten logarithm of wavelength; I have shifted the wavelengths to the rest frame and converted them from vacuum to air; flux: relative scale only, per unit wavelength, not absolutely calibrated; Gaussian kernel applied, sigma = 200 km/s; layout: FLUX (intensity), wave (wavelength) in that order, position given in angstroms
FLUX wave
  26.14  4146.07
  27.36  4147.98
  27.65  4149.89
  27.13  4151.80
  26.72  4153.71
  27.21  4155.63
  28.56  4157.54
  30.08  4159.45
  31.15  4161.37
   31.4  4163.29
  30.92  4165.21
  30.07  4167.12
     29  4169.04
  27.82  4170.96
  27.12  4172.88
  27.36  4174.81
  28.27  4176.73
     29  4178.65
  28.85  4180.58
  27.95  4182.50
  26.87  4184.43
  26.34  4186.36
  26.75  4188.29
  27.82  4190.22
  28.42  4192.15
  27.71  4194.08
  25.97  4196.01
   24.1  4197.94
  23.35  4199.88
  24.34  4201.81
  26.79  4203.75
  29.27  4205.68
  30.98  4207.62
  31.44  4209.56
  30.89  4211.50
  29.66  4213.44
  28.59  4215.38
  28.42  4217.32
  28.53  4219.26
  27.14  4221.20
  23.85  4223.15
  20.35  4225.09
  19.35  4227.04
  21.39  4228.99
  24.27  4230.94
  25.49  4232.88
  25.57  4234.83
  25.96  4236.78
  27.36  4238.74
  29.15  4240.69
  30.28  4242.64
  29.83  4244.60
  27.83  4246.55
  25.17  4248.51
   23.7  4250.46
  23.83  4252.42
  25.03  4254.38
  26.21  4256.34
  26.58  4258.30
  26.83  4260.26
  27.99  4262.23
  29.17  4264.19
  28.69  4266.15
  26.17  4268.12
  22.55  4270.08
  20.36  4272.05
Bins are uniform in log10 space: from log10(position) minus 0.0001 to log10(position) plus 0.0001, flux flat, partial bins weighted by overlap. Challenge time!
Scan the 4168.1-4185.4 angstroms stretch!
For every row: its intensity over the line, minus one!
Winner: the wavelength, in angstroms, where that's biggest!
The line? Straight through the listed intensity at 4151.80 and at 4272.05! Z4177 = 4178.65 angstroms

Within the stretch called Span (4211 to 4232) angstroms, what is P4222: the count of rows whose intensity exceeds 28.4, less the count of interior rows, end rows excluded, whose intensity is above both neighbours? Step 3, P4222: 4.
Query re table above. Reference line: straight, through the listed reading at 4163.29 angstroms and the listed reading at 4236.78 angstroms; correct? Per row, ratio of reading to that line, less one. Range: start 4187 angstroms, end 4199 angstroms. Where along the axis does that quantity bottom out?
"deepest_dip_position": 4197.94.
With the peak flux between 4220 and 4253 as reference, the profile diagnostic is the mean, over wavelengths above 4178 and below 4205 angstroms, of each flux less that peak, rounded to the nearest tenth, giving -3.5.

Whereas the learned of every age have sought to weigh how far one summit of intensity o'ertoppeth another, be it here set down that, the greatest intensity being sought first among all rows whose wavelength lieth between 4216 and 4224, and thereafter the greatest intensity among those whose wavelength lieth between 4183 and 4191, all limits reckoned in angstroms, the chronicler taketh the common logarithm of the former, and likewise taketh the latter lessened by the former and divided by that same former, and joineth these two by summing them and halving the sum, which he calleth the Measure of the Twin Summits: 0.715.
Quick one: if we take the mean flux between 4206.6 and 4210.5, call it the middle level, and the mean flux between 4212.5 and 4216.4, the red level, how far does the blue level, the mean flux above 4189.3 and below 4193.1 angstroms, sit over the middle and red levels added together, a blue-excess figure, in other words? -32.2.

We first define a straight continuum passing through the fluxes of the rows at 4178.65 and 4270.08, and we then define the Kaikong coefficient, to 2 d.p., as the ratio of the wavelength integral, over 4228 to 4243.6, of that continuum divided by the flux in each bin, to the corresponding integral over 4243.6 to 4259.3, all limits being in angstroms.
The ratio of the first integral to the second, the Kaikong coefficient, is 1.04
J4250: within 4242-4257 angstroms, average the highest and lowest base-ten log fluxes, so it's 1.428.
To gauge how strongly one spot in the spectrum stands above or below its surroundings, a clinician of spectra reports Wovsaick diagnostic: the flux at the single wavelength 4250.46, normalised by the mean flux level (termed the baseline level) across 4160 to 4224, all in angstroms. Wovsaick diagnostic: 0.84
